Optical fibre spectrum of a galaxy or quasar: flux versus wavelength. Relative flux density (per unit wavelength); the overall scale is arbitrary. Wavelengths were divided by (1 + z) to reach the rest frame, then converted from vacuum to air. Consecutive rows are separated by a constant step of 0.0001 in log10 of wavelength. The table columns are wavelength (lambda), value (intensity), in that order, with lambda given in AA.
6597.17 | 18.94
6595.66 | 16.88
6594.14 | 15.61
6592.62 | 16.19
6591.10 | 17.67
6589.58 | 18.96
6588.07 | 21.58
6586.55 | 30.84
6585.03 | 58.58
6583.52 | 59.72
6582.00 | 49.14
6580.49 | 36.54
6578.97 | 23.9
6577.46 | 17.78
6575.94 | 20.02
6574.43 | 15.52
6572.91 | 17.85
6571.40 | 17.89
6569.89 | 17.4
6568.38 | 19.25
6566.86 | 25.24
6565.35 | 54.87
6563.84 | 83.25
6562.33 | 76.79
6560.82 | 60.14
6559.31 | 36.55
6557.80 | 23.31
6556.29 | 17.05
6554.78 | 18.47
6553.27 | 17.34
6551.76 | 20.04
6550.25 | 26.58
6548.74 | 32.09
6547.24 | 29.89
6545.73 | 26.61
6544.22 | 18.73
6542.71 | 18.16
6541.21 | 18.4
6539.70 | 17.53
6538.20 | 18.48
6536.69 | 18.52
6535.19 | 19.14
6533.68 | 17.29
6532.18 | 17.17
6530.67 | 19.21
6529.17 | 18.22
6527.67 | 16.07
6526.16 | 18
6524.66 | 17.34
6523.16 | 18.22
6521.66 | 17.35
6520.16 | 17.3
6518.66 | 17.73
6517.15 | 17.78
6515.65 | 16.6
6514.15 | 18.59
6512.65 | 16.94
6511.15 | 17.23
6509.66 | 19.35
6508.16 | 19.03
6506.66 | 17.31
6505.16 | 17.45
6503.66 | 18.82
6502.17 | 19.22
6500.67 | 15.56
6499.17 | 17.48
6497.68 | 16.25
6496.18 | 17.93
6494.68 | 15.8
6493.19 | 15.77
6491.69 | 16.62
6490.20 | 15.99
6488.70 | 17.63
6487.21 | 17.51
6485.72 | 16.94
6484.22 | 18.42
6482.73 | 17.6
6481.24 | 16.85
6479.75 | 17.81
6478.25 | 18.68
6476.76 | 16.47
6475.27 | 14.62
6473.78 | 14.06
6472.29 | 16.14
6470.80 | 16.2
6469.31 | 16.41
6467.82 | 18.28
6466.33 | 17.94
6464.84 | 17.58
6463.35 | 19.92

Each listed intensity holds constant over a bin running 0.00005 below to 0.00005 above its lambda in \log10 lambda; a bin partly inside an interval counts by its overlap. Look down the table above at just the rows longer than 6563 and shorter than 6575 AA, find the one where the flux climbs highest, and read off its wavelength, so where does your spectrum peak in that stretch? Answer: 6563.84 AA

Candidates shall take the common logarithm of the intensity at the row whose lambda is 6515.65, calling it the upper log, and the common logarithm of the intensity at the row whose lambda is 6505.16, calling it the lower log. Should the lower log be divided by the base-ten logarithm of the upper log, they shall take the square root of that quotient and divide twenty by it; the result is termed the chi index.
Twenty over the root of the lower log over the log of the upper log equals 5.3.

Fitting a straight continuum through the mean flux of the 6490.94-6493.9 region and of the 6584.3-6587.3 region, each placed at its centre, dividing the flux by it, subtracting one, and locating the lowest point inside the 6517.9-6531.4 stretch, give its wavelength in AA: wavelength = 6527.67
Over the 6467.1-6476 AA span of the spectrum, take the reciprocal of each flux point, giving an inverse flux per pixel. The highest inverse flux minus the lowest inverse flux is 0.016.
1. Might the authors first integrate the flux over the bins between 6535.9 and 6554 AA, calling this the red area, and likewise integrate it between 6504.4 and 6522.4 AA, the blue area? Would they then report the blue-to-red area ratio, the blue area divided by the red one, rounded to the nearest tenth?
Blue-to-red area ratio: 0.8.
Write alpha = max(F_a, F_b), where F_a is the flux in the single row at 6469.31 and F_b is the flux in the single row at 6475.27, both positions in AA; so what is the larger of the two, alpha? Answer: 16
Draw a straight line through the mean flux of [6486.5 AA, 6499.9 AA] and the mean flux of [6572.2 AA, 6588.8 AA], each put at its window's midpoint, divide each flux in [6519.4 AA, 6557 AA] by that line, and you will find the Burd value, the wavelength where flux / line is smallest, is 6556.29 AA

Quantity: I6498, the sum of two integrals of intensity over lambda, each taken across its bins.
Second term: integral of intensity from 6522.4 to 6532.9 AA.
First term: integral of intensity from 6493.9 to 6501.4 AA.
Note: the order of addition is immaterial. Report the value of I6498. 311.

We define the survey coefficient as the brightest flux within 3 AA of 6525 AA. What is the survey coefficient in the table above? 18.22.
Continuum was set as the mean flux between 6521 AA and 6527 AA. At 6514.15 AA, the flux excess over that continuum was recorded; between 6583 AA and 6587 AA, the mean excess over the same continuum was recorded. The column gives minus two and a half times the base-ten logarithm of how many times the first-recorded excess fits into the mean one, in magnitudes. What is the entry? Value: -3.9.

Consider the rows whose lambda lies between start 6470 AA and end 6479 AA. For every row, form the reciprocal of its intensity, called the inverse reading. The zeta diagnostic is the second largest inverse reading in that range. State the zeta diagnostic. 0.068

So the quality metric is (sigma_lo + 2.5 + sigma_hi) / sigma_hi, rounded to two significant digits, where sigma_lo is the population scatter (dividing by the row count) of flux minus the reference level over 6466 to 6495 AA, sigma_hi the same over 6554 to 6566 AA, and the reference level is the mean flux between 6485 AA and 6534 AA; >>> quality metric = 1.2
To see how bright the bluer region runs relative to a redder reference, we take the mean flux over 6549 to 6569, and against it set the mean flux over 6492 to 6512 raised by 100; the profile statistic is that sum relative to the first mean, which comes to 3.2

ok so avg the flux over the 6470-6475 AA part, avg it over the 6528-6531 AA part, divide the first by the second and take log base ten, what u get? -0.08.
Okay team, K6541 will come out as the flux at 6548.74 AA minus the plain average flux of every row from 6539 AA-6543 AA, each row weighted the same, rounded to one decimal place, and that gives 14.1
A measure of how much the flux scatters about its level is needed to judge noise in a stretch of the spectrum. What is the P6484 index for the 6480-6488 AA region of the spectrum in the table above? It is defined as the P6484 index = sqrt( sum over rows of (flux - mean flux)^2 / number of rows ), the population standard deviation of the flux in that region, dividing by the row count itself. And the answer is 1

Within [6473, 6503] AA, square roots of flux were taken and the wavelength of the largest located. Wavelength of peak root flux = 6502.17 AA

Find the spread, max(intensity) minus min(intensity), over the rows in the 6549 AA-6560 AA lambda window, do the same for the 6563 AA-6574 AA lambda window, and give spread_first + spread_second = 85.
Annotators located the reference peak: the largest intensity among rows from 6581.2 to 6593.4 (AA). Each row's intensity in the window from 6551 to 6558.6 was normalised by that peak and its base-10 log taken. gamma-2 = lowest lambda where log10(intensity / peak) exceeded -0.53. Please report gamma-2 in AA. 6551.76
